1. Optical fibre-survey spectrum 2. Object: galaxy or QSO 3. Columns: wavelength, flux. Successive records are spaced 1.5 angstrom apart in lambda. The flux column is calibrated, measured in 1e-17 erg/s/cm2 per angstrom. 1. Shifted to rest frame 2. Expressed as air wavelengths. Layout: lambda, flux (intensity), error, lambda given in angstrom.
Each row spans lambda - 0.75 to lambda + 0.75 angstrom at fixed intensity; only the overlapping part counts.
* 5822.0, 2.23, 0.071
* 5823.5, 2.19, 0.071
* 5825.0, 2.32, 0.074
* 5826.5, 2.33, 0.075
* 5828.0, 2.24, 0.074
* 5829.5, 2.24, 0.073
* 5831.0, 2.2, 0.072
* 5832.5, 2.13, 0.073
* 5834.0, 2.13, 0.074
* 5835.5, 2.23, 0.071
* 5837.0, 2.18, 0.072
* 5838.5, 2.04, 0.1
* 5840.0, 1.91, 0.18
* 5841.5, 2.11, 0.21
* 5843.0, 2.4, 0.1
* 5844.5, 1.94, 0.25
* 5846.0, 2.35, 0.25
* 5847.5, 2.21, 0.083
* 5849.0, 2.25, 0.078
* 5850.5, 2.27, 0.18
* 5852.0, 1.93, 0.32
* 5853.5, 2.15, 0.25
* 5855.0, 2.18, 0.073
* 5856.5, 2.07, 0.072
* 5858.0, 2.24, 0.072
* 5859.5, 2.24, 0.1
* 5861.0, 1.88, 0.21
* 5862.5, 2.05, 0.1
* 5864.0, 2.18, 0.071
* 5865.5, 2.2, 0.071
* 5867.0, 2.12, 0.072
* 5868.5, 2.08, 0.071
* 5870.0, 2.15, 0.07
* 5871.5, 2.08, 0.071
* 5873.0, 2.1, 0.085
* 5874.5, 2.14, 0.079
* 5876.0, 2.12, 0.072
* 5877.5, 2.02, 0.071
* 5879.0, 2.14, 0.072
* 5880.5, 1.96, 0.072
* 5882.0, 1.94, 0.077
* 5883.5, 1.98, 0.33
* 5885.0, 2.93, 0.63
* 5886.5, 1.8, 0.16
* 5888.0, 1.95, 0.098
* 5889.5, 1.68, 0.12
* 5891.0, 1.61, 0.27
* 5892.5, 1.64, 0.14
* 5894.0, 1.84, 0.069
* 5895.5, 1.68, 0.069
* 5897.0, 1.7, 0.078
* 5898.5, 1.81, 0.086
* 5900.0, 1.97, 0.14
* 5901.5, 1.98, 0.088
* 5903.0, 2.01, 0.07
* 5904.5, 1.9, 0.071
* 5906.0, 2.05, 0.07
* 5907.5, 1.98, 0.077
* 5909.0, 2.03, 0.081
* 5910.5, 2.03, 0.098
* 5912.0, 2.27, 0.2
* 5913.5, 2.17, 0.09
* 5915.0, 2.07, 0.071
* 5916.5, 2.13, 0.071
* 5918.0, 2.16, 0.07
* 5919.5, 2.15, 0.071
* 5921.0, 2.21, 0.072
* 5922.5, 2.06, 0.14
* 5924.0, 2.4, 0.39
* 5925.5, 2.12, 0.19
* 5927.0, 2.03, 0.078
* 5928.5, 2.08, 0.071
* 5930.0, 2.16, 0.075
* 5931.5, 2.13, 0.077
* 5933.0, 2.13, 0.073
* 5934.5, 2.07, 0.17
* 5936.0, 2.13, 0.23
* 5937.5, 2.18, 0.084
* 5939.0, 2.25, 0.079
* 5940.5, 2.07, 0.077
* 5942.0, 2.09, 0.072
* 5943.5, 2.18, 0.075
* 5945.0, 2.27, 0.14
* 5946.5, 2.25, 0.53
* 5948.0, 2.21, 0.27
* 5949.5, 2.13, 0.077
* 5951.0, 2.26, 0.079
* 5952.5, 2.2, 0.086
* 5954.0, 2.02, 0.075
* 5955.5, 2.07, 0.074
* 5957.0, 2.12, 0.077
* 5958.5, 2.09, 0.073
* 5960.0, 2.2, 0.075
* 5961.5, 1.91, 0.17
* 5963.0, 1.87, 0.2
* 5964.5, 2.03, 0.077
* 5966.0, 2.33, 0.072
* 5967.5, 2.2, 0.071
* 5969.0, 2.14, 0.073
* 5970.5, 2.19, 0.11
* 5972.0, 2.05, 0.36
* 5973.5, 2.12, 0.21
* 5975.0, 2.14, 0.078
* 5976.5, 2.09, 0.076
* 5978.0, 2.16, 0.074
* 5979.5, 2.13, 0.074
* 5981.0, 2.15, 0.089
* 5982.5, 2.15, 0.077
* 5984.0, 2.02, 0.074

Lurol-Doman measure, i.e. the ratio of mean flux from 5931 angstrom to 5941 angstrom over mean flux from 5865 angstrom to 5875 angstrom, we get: 1.01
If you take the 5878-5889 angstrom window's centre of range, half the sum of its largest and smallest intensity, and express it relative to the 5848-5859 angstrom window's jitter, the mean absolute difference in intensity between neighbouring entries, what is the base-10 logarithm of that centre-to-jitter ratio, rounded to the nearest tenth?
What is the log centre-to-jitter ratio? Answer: 1.2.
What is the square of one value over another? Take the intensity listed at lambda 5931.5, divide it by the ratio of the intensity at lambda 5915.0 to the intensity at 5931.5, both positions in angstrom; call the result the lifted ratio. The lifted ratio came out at 2.2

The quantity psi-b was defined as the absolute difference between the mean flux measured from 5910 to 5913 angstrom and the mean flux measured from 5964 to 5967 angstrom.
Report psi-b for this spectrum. 0.03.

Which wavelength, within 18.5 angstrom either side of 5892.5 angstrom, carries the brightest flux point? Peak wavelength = 5885.0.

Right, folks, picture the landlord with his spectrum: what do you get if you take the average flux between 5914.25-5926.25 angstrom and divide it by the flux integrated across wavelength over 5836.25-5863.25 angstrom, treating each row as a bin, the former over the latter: 0.038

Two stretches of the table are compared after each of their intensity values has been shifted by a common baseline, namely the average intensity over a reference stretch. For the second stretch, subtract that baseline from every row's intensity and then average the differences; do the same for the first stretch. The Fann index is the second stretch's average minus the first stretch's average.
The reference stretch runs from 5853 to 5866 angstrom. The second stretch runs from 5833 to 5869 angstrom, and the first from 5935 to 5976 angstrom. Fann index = 0.00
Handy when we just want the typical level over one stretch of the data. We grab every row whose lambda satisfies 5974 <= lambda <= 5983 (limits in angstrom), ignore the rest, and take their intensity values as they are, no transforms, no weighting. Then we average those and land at 2.14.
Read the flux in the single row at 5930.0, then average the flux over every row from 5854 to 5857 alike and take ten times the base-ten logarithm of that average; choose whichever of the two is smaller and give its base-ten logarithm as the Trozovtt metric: 0.334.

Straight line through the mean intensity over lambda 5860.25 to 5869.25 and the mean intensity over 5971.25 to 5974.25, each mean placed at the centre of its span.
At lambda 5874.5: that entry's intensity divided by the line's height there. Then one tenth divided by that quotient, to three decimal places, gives 0.097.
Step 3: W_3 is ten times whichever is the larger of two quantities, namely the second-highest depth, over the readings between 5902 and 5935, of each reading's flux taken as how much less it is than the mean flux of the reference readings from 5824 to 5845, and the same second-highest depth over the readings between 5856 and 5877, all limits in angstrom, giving 1.9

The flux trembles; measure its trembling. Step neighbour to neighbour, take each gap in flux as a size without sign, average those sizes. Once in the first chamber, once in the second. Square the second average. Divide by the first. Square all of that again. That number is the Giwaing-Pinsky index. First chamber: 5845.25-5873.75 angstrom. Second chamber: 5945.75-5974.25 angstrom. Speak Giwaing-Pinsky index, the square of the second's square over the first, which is 0.011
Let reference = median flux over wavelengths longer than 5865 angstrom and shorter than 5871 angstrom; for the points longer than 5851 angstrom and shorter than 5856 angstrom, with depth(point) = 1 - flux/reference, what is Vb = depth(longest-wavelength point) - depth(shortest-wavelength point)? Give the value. -0.12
